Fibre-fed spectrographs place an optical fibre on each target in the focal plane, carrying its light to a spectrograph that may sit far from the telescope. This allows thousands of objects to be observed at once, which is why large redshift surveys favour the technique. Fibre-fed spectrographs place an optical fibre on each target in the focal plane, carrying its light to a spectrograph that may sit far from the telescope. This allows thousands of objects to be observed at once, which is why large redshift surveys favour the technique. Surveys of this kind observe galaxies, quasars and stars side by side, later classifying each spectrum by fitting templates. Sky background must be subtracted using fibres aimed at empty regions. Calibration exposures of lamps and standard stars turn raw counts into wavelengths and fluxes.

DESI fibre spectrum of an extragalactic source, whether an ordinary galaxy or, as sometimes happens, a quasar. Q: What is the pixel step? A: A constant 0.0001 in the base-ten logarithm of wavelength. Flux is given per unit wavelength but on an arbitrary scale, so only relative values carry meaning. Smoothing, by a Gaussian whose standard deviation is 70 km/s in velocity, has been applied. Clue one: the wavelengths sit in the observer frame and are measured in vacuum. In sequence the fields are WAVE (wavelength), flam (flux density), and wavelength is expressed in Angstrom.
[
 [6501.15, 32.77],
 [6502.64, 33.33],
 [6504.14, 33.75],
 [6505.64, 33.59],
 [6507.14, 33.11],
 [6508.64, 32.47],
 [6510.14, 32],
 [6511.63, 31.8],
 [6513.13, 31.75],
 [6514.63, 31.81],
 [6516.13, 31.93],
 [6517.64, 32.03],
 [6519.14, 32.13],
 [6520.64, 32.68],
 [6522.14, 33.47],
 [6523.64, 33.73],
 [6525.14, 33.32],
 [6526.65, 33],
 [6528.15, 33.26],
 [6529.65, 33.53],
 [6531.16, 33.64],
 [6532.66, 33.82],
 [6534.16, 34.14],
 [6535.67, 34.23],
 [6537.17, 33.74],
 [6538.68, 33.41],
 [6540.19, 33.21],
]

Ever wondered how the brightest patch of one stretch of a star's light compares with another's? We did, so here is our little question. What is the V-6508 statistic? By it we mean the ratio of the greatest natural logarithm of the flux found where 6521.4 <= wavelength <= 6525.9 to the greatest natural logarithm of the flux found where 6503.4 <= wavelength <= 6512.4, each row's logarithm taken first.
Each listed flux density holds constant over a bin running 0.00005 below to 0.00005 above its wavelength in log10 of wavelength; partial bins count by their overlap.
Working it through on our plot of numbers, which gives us 1.00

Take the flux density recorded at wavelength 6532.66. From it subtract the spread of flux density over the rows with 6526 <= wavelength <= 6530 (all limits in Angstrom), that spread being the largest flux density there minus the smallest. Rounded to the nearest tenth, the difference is 33.3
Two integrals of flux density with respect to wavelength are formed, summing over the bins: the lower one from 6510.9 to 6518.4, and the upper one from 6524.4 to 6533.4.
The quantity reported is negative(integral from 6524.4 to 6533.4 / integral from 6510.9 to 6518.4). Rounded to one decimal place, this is -1.3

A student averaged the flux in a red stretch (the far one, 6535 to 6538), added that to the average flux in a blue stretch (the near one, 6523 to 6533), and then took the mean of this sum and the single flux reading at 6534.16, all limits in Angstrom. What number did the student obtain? 50.8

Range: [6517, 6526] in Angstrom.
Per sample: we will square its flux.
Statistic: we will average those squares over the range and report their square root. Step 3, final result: 32.9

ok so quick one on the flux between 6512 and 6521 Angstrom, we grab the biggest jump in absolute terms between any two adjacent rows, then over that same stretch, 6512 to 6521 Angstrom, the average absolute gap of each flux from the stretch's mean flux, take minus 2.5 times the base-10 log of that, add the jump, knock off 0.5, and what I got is 1.63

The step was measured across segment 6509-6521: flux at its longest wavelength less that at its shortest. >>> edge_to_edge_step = 0.680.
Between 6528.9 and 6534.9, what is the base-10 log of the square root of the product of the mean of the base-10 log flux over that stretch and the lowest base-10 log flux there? 0.184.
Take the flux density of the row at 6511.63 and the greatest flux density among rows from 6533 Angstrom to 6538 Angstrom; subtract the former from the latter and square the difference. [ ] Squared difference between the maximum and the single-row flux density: 5.90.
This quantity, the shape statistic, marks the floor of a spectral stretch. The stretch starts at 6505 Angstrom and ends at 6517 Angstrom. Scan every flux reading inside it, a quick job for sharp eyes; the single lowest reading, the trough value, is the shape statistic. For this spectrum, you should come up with 31.75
